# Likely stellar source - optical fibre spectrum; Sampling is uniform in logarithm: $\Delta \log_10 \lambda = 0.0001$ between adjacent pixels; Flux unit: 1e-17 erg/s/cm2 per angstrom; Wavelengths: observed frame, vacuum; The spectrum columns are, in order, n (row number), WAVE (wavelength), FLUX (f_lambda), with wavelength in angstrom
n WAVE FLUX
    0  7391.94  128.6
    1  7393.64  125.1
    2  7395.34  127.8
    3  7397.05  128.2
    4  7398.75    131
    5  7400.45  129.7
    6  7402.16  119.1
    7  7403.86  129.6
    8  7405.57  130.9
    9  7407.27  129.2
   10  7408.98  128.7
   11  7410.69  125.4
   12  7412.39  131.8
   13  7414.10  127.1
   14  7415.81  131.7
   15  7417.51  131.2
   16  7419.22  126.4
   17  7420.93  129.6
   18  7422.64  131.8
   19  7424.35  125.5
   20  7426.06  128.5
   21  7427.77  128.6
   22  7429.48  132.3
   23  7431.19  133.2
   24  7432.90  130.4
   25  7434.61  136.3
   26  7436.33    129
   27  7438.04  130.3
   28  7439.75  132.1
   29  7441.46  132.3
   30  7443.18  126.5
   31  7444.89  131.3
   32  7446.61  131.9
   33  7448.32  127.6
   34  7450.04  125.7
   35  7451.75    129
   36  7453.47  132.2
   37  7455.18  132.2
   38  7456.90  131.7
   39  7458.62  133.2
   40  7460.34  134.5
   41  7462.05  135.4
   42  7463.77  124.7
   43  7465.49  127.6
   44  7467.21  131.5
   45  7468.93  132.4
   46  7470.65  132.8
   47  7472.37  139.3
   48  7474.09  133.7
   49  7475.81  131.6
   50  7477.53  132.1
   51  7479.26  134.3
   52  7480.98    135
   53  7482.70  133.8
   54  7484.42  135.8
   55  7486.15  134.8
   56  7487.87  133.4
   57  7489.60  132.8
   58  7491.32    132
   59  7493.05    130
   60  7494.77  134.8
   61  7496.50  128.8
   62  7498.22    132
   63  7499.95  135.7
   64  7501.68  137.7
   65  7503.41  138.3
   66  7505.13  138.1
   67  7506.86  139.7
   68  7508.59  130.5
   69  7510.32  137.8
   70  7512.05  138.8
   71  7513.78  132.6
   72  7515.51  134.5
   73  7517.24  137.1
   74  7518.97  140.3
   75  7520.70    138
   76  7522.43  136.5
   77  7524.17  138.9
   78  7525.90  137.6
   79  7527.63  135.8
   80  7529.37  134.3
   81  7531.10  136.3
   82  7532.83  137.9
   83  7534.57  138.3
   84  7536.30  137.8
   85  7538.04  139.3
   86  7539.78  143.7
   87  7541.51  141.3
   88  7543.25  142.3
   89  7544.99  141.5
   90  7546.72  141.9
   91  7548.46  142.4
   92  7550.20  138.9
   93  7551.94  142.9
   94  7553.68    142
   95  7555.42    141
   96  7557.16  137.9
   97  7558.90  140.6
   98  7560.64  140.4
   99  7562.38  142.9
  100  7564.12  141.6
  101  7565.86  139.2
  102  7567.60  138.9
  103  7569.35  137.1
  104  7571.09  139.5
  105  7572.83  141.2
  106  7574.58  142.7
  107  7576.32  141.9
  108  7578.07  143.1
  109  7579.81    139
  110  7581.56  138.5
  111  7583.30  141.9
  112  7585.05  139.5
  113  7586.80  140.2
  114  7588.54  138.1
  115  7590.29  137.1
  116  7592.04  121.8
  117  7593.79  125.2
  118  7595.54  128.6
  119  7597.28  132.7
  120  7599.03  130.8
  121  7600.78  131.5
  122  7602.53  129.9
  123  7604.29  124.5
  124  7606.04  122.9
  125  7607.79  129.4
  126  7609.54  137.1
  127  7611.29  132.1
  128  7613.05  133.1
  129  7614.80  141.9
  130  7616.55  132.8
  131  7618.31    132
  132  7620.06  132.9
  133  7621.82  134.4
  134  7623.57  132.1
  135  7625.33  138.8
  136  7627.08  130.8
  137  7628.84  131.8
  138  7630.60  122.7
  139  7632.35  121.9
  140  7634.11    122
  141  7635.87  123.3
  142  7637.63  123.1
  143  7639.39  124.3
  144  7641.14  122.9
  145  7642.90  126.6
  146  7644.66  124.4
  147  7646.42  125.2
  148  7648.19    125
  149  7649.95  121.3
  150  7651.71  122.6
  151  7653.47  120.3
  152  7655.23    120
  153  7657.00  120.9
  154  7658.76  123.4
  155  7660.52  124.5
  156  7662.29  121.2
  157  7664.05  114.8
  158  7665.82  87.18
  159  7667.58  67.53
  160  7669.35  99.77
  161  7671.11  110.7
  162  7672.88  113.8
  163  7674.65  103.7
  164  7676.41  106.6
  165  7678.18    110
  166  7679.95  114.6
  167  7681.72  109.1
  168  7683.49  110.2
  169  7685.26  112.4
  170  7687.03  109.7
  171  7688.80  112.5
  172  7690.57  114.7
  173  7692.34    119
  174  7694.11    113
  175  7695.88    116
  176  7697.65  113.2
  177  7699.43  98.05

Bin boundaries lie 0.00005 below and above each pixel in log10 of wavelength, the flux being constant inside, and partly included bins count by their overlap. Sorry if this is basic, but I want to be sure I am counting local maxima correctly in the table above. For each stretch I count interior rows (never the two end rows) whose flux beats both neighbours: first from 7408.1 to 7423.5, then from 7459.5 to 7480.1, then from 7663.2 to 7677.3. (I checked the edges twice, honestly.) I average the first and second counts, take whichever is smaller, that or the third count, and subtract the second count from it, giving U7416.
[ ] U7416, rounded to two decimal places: -1.00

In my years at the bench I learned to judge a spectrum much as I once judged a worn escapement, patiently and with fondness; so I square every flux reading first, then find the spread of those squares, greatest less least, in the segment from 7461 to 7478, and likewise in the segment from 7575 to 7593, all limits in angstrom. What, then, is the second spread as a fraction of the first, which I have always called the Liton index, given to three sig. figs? 1.46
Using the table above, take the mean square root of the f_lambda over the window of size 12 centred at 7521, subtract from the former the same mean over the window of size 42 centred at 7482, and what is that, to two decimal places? 0.20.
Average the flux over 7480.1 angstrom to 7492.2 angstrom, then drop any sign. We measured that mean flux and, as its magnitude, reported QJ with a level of 134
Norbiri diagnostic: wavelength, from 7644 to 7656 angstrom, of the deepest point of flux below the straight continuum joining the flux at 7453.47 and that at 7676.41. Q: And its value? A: 7655.23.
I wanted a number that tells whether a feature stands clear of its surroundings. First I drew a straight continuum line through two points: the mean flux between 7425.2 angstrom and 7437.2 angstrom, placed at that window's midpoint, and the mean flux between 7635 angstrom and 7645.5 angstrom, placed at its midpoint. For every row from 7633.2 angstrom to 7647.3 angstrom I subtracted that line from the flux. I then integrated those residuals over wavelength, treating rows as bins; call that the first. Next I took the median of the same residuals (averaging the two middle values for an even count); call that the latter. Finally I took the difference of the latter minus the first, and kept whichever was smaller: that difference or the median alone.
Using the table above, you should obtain 0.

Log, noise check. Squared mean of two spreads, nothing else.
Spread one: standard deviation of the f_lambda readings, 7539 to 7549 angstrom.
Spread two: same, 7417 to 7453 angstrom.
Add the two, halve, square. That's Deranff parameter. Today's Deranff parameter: 3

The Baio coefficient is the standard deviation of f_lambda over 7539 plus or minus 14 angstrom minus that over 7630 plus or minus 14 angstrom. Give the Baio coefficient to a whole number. -3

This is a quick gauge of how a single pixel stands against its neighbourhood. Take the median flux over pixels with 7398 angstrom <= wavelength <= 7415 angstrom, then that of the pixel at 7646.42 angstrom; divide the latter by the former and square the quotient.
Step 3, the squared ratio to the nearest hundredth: 0.94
